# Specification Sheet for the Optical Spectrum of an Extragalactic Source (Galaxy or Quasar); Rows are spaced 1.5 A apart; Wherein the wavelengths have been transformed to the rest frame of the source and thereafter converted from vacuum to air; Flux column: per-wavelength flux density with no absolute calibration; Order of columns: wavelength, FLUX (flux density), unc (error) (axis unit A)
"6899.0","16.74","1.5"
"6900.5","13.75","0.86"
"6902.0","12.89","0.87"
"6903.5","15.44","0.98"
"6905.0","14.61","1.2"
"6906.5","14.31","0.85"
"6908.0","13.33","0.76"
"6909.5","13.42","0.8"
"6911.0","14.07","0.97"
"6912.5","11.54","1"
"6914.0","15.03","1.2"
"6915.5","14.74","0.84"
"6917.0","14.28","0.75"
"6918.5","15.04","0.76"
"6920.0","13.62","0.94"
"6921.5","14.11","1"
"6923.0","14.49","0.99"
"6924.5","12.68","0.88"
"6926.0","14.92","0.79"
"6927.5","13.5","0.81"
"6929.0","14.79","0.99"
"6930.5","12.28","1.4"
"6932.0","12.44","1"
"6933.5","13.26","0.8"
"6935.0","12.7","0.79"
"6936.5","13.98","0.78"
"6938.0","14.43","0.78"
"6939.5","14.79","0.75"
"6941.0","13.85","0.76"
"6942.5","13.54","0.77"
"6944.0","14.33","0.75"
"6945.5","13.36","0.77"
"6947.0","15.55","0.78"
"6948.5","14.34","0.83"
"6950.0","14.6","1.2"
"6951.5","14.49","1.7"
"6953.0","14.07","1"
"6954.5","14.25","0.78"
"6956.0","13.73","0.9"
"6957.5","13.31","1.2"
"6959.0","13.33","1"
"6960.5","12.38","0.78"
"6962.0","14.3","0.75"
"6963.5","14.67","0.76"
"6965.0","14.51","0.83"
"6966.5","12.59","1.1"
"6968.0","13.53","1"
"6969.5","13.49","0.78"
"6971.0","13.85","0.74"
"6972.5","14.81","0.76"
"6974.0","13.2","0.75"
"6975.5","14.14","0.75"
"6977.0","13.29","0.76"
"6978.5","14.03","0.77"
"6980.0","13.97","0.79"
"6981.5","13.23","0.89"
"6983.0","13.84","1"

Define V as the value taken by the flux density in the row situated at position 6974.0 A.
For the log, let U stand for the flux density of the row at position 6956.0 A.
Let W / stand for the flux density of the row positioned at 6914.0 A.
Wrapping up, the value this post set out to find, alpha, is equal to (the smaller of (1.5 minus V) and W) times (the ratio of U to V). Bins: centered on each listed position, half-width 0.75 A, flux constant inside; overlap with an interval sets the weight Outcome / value -12.2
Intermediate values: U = 13.73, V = 13.2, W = 15.03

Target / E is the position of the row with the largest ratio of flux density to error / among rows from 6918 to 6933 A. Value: 6918.5 A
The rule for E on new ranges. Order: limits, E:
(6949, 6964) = 6963.5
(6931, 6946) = 6939.5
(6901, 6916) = 6915.5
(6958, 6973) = 6972.5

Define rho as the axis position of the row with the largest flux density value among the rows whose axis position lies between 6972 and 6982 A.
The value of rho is 6972.5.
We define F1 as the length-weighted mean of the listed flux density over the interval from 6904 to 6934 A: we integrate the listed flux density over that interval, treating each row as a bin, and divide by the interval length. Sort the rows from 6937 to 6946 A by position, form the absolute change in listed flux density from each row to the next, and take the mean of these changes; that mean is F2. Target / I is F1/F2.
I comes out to 21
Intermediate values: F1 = 13.8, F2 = 0.67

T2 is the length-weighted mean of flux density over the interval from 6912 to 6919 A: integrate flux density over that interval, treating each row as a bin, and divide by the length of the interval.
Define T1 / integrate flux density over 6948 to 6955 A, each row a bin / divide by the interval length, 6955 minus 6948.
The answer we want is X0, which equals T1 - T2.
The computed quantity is 0.2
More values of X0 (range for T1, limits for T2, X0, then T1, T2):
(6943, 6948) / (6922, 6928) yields 0.4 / 14.4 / 13.9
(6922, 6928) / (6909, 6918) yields 0.0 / 13.9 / 13.9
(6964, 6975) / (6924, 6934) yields 0.3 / 13.7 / 13.4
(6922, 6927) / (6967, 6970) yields 0.6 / 14.0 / 13.4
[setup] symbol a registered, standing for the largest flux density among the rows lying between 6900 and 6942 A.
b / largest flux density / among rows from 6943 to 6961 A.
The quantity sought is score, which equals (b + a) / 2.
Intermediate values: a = 15.44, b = 15.55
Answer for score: 15.5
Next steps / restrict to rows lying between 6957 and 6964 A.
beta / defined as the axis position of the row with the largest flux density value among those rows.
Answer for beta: 6963.5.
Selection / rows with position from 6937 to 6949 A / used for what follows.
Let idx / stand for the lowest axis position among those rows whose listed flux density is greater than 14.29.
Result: 6938.0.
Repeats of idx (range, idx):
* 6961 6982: 6962.0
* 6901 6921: 6903.5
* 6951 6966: 6951.5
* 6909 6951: 6914.0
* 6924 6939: 6926.0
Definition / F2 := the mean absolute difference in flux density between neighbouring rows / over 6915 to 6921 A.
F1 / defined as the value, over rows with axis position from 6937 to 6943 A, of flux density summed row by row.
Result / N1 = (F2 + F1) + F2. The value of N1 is 58.4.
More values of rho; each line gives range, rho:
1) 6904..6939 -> 6918.5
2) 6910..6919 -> 6918.5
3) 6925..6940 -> 6926.0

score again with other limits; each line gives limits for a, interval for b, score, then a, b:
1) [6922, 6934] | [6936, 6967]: 15.2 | 14.92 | 15.55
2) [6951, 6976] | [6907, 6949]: 15.2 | 14.81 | 15.55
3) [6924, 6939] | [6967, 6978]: 14.9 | 14.92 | 14.81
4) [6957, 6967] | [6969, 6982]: 14.7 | 14.67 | 14.81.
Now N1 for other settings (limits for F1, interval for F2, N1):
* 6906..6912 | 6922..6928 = 58.8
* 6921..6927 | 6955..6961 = 57.1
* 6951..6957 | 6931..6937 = 58.3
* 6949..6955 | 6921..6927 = 60.4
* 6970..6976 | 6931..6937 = 57.8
